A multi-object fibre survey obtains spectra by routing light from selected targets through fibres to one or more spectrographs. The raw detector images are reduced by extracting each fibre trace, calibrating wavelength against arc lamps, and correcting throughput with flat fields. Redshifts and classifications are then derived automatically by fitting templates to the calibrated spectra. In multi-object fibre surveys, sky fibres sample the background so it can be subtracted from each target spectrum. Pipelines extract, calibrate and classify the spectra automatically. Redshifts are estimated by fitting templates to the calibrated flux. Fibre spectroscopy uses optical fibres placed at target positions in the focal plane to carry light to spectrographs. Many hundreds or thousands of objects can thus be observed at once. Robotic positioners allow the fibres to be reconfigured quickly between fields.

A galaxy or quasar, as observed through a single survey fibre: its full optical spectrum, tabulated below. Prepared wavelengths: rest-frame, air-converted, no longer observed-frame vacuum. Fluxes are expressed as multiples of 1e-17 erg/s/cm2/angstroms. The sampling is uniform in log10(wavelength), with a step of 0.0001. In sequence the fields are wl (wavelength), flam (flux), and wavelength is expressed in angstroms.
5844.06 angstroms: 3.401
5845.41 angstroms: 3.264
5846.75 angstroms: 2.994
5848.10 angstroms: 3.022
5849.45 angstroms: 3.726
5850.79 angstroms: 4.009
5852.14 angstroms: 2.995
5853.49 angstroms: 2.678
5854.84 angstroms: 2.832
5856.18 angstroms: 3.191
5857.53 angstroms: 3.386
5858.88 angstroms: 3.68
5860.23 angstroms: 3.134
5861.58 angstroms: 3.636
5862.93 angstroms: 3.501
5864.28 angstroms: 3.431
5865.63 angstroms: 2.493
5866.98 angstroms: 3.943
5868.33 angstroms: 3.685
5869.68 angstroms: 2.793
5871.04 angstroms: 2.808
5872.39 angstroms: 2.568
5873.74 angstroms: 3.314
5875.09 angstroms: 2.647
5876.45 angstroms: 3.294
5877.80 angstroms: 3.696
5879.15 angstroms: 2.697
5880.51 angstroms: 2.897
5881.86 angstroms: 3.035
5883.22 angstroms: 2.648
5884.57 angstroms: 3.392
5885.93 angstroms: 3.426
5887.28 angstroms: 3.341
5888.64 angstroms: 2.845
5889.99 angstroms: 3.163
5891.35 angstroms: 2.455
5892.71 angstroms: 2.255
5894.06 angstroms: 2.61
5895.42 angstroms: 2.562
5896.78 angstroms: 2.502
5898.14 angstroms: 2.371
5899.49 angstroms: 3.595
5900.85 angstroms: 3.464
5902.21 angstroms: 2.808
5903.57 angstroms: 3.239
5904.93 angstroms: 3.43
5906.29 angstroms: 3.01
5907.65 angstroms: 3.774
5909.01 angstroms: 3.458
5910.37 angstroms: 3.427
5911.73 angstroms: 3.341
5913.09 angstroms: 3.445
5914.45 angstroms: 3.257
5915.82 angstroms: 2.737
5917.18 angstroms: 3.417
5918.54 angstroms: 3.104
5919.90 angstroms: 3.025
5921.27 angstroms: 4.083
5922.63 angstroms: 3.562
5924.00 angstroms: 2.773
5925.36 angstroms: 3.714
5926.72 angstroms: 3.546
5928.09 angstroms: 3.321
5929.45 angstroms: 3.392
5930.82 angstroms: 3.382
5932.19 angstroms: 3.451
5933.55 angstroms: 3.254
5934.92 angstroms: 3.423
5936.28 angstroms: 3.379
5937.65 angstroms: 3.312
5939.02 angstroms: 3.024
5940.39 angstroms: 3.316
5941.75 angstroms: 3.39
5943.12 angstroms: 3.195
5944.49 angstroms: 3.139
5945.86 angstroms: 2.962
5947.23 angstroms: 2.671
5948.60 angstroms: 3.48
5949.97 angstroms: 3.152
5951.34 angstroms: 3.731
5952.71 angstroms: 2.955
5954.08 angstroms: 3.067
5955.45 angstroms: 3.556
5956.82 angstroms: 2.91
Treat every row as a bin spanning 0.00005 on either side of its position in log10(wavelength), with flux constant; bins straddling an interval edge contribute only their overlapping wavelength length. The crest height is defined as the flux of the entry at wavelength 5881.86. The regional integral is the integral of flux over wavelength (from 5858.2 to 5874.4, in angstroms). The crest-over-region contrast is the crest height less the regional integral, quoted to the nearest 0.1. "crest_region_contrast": -49.6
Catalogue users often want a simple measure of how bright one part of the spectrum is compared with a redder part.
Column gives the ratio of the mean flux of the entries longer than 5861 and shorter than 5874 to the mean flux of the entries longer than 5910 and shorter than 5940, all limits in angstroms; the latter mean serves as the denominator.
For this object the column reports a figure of 0.96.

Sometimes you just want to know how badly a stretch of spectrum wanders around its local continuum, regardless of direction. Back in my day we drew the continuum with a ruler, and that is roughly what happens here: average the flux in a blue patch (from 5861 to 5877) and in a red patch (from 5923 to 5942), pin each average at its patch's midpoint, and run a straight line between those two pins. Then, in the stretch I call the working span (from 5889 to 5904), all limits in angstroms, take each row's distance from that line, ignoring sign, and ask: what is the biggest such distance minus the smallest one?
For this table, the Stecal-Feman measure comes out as 0.96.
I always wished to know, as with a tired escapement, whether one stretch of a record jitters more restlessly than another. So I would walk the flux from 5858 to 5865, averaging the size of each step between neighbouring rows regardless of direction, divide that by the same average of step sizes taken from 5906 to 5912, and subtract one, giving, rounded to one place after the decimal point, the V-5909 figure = 0.0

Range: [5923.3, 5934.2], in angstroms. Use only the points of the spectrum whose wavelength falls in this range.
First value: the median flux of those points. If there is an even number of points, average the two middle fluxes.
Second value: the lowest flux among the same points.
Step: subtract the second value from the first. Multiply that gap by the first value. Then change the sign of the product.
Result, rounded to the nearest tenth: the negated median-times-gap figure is -2.1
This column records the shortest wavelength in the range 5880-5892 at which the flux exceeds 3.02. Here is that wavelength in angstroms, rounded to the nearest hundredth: 5881.86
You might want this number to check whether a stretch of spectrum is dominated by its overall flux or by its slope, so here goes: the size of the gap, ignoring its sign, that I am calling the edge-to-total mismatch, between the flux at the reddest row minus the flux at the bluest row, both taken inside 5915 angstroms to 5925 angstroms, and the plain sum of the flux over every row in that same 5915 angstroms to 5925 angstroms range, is 22.7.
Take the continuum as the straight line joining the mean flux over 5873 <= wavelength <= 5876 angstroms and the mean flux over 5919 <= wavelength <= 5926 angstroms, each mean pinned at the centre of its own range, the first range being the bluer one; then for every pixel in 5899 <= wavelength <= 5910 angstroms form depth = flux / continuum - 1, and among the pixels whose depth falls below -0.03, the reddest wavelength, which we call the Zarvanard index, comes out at 5906.29 angstroms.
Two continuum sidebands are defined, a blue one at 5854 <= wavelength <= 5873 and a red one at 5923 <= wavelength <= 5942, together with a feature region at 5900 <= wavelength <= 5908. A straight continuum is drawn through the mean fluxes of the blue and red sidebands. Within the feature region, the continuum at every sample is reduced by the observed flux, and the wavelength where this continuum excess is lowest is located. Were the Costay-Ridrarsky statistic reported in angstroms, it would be 5907.65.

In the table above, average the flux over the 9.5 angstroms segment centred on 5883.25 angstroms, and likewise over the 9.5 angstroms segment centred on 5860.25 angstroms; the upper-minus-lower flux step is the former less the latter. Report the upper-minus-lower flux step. -0.36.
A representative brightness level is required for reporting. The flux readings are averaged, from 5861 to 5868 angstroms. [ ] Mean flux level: 3.4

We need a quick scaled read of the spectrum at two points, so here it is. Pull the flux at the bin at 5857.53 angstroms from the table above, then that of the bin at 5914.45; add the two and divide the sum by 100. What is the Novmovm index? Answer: 0.066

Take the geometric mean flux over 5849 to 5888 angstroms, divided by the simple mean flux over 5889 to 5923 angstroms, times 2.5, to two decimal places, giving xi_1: 2.54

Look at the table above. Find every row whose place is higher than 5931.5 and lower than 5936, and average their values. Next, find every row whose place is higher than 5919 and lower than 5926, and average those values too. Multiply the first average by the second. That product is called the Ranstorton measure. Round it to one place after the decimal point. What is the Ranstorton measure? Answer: 11.6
